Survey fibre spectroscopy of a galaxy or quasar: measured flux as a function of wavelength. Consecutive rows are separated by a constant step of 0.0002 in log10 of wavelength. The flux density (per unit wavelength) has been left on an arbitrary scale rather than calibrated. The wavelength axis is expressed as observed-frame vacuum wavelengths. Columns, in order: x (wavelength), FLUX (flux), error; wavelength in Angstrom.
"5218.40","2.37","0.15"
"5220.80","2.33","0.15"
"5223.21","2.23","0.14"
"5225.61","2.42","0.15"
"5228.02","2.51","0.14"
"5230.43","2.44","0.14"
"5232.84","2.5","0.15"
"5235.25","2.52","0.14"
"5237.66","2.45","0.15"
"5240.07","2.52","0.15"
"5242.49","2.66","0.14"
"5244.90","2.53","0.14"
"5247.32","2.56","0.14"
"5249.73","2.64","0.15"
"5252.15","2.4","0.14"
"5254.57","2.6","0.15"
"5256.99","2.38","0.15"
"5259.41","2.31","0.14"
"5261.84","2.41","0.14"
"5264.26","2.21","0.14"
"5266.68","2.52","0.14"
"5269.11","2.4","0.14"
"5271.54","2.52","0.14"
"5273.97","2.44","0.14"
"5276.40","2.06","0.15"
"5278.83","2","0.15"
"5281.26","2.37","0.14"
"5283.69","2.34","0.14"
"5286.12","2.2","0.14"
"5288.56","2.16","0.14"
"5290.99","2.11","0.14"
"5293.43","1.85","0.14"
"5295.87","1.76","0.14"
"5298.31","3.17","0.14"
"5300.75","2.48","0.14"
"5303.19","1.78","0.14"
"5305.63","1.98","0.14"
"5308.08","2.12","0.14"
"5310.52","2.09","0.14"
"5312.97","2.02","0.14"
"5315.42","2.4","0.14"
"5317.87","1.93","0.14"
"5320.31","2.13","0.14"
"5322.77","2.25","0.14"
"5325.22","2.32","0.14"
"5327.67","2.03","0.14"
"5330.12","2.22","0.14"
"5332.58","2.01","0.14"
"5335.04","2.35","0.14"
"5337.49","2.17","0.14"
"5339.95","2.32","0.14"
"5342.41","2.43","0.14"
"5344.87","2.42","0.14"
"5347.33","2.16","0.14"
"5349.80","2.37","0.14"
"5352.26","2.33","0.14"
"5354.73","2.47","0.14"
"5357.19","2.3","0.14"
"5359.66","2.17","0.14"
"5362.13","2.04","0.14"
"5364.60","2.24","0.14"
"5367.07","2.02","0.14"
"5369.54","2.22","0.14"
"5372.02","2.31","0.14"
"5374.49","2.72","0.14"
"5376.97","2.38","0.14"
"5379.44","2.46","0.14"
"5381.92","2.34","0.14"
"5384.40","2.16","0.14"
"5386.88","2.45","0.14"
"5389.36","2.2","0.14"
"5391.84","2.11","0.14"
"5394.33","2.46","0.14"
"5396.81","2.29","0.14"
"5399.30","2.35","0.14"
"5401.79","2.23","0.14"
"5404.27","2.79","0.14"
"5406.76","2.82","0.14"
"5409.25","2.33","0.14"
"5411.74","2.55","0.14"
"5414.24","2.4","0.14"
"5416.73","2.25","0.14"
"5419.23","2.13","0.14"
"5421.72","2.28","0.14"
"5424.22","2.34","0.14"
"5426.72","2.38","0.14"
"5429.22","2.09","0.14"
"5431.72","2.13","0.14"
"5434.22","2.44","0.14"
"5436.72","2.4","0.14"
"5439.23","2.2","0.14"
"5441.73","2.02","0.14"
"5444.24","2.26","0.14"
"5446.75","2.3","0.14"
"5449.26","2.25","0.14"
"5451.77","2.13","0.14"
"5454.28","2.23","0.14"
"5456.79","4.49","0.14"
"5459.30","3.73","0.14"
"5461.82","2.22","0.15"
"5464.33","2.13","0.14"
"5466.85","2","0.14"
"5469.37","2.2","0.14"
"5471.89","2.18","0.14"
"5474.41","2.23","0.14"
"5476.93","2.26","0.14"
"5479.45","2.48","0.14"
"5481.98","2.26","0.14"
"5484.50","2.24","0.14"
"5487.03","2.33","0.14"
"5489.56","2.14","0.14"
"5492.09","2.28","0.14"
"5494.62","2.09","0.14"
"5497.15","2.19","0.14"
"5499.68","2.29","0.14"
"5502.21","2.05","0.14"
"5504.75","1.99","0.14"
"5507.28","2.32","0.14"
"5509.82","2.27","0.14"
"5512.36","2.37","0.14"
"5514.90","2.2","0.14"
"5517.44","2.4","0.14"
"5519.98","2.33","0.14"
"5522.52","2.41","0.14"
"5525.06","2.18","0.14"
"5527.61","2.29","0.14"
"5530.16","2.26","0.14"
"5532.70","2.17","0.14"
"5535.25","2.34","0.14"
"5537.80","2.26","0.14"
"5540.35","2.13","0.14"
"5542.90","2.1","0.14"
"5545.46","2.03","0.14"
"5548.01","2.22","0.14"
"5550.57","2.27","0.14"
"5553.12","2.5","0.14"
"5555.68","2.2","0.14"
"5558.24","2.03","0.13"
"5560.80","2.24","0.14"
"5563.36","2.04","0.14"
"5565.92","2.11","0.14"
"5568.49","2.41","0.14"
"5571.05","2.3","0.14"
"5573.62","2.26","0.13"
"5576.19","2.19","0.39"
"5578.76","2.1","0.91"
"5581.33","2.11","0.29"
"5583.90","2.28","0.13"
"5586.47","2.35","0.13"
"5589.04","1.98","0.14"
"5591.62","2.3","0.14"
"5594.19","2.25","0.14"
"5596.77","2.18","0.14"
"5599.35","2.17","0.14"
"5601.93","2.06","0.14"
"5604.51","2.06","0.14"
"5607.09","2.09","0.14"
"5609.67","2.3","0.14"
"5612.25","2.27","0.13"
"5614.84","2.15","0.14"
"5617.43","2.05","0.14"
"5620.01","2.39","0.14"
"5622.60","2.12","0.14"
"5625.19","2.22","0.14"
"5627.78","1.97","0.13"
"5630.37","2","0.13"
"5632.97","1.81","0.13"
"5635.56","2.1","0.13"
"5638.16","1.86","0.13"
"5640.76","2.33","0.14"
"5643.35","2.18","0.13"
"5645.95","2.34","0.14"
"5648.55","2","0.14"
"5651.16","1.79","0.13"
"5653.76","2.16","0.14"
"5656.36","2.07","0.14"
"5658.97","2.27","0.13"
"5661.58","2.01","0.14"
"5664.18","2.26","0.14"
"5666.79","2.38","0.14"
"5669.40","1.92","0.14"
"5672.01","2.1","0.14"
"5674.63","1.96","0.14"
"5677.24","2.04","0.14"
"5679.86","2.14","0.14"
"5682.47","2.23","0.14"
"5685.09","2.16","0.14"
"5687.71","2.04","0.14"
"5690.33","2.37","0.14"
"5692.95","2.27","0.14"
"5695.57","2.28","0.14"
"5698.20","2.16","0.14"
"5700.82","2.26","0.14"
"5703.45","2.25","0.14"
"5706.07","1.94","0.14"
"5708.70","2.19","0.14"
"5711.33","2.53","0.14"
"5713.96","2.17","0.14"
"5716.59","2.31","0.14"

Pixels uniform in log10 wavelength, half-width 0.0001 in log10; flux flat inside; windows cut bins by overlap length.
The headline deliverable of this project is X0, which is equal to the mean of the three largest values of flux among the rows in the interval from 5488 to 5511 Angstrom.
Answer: 2.30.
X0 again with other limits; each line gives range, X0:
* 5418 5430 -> 2.33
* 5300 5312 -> 2.23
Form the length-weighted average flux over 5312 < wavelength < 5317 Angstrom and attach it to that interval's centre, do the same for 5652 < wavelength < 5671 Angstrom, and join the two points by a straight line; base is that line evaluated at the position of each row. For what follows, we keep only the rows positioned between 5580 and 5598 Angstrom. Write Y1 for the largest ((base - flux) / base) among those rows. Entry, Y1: 0.08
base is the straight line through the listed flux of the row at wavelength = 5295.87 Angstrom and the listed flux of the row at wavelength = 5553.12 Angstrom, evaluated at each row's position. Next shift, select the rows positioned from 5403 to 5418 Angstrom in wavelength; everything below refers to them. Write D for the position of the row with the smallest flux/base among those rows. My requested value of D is 5416.73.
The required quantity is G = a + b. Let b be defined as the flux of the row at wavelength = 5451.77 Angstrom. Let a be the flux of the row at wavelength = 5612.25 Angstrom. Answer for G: 4.4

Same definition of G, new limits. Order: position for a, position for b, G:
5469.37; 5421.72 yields 4.5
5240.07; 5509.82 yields 4.8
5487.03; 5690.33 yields 4.7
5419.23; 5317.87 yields 4.1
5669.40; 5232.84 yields 4.4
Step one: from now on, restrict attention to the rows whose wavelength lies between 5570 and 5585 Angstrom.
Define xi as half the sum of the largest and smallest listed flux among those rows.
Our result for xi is 2.20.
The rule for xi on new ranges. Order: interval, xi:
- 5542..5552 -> 2.15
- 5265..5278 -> 2.29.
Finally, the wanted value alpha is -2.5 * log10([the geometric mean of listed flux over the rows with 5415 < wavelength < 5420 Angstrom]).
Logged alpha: -0.85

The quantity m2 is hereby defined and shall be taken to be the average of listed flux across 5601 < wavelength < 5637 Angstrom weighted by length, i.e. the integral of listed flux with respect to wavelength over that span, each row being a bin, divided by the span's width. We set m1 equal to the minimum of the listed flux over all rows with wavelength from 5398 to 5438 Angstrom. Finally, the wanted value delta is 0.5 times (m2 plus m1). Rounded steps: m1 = 2.09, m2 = 2.11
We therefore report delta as 2.10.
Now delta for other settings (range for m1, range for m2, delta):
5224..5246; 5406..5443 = 2.37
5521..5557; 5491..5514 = 2.12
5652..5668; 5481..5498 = 2.11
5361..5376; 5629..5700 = 2.07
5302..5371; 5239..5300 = 2.07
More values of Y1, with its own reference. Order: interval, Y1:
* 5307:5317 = 0.08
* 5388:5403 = 0.03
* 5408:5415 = -0.07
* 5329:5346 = 0.08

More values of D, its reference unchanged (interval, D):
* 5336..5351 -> 5347.33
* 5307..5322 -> 5317.87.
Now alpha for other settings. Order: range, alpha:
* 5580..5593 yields -0.86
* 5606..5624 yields -0.85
